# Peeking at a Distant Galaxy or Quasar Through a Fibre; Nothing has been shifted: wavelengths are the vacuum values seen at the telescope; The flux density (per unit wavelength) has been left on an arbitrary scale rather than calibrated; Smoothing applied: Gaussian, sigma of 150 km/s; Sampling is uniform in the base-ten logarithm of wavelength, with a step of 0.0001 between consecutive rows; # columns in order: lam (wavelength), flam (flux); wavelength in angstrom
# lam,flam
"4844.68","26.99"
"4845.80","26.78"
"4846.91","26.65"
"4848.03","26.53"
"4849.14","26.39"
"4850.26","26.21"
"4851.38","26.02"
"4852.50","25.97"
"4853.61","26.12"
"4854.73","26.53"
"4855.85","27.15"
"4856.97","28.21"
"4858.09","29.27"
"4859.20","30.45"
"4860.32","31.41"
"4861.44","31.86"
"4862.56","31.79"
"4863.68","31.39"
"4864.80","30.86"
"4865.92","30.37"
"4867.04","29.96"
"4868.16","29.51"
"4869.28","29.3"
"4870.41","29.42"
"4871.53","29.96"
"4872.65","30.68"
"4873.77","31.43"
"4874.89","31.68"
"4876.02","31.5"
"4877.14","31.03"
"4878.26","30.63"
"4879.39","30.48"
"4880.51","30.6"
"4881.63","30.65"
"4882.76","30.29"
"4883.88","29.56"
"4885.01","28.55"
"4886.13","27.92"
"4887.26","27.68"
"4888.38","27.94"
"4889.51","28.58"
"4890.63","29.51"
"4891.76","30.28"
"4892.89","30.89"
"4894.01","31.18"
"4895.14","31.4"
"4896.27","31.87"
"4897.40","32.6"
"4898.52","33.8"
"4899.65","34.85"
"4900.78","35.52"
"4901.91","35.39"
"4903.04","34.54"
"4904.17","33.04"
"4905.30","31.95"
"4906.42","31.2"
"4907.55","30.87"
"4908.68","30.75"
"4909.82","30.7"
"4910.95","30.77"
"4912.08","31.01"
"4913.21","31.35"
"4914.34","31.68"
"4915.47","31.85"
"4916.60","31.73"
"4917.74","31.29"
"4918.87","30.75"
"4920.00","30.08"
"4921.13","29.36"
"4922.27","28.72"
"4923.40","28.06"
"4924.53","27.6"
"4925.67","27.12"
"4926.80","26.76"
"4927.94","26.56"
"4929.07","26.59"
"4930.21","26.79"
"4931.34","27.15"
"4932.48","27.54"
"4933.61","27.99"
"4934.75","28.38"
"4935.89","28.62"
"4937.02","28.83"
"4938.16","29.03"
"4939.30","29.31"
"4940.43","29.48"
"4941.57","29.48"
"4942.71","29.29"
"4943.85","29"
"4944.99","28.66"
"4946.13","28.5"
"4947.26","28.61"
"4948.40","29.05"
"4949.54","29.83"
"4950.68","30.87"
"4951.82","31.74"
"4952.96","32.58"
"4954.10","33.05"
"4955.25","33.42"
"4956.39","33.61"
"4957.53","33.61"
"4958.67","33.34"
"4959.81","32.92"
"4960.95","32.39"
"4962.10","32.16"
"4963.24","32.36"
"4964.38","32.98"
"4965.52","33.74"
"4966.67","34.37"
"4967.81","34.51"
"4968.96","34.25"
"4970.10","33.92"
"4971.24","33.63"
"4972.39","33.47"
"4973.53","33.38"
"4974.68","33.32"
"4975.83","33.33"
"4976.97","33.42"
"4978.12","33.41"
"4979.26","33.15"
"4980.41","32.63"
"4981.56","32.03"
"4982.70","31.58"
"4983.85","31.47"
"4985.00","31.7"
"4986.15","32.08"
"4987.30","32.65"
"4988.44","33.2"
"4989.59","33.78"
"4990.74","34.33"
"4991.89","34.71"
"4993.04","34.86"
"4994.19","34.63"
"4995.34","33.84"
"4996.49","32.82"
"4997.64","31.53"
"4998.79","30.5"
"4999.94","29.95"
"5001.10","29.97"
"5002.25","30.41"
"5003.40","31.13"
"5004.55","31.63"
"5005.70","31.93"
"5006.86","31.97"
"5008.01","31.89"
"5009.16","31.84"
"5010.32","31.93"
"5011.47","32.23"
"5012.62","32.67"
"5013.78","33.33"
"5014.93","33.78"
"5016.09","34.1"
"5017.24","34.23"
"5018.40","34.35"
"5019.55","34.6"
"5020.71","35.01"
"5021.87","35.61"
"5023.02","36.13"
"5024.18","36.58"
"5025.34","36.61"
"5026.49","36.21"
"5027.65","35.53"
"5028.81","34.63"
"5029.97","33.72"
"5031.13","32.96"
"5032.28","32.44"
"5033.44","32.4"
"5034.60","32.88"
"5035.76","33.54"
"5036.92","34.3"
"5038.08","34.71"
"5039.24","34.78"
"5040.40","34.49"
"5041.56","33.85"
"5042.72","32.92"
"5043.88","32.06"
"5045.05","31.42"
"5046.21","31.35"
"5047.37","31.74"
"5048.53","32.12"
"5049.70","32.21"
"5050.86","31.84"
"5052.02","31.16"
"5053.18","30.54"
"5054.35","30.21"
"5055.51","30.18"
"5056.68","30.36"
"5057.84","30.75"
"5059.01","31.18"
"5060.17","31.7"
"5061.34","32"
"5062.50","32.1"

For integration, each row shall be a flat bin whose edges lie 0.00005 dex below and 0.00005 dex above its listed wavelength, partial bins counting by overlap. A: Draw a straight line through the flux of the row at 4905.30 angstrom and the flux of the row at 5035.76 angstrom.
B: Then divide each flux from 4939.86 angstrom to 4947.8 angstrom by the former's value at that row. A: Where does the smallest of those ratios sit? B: 4946.13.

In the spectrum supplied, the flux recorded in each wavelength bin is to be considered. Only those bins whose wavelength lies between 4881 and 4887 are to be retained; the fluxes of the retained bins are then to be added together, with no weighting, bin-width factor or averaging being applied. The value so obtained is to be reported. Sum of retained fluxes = 147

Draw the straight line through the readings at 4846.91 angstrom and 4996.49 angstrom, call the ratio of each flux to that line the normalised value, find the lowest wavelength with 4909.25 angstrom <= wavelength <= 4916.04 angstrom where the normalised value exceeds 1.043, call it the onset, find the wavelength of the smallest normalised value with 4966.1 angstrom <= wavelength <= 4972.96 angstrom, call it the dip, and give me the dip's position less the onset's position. 62.6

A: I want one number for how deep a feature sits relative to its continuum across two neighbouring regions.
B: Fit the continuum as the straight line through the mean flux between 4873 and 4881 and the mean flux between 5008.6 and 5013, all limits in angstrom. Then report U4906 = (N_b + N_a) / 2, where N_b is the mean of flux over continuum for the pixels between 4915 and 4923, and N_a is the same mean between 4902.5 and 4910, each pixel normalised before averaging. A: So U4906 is 1.00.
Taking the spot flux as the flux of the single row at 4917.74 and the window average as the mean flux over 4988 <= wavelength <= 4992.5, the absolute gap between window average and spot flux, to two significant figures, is 2.7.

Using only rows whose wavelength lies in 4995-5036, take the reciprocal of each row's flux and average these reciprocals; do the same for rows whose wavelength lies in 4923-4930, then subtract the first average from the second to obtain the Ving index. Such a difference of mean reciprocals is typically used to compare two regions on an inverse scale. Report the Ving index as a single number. 0.0067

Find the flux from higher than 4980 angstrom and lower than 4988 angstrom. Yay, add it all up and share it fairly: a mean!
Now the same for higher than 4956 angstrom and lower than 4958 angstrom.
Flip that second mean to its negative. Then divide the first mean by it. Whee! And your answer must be -0.95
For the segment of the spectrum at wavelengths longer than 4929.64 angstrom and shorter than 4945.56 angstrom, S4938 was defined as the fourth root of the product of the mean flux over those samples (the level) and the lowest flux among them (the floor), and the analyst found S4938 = 5.26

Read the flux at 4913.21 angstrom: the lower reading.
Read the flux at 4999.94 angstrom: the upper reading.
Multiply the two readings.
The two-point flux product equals 939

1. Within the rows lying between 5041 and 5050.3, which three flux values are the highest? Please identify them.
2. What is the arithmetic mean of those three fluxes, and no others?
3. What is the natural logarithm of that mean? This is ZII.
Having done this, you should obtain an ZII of 3.50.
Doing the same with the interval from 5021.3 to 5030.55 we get 3.60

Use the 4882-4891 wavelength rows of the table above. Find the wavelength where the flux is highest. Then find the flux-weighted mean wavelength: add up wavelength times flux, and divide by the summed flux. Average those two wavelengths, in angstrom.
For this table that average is 4884.7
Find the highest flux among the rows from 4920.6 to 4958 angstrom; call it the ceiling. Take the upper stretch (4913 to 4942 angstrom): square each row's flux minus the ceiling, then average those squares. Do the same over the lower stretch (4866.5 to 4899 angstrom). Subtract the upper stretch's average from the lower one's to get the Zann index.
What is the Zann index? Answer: -12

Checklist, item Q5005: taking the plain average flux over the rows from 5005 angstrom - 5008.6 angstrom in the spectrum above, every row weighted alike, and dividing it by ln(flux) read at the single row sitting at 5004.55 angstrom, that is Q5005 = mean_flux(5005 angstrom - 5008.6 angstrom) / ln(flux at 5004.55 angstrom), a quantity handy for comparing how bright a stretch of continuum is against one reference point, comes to 9.24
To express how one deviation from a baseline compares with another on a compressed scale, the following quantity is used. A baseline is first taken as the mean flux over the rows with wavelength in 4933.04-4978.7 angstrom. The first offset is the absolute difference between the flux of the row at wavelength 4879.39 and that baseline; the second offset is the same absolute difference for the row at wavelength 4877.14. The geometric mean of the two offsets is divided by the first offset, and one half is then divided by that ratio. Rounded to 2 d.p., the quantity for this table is 0.70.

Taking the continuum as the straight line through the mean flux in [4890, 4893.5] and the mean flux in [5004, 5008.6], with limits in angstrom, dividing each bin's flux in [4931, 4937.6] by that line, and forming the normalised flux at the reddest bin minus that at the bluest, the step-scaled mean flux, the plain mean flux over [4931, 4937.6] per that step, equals 539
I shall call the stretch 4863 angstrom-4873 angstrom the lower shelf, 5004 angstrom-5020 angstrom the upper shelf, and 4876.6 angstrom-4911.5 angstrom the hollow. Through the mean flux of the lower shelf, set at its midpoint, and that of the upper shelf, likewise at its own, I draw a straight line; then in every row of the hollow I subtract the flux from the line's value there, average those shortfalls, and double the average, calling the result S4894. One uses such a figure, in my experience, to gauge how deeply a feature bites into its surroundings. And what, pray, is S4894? -1.0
